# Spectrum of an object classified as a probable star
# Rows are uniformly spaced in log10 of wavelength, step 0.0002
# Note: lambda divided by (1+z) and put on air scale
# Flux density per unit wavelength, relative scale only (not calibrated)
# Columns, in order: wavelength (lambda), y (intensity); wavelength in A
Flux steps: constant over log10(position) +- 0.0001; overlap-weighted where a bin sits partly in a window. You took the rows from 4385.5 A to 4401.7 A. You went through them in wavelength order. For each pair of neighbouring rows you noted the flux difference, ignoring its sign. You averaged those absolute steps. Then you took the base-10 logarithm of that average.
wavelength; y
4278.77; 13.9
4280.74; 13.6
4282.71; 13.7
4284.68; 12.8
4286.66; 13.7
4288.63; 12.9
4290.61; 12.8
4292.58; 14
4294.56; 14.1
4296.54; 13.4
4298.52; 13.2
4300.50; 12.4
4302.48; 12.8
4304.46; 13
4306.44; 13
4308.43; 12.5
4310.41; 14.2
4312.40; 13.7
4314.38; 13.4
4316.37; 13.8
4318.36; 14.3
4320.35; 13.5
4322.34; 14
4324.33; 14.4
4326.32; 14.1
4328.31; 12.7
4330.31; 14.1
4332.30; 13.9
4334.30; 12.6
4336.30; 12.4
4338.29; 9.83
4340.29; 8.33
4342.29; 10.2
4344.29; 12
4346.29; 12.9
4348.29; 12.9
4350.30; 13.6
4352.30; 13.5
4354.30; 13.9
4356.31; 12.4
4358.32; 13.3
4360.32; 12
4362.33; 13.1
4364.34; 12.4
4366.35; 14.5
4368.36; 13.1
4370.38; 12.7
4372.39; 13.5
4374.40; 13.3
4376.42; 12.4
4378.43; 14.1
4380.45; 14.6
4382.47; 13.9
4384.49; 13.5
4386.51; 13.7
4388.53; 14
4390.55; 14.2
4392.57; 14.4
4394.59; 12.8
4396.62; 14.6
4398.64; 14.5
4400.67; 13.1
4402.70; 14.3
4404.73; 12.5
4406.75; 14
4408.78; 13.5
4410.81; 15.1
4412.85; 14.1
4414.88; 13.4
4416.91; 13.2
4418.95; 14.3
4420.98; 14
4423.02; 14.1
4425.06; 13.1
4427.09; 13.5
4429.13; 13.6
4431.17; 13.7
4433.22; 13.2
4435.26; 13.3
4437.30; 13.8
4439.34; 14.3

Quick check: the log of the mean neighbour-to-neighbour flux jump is -0.10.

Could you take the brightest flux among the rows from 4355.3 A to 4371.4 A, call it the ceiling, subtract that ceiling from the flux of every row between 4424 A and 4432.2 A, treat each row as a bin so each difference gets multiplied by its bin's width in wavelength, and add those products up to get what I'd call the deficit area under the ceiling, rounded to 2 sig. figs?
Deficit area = -8.4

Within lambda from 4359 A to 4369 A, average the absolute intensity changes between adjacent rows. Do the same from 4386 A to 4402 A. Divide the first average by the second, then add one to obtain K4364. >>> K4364 2.7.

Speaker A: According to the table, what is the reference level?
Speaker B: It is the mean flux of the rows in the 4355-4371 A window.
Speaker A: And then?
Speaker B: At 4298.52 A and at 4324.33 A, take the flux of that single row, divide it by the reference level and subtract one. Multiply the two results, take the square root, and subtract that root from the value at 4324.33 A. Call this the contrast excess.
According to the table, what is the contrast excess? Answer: 0.07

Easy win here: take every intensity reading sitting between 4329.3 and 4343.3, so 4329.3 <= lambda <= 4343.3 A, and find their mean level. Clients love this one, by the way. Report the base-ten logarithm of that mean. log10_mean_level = 1.07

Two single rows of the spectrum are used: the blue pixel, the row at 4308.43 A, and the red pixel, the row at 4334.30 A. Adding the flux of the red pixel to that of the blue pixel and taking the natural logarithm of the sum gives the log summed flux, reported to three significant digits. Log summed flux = 3.22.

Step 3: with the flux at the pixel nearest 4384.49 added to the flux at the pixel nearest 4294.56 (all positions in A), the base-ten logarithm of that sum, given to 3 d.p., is 1.441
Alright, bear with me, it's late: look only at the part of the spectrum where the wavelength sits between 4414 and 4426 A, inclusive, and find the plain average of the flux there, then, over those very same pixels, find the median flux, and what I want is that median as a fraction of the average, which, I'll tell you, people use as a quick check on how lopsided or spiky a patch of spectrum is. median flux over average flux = 1.00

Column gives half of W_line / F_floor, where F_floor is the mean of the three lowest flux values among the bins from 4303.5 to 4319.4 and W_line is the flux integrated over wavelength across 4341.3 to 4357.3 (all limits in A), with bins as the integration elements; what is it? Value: 7.9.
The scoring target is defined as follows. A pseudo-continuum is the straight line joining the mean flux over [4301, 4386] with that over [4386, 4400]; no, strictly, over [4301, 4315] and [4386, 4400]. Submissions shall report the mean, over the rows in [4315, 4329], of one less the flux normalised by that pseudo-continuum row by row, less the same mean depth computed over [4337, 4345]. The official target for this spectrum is -0.29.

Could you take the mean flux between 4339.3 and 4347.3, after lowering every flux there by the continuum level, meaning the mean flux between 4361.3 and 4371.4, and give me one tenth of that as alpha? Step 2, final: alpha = -0.23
